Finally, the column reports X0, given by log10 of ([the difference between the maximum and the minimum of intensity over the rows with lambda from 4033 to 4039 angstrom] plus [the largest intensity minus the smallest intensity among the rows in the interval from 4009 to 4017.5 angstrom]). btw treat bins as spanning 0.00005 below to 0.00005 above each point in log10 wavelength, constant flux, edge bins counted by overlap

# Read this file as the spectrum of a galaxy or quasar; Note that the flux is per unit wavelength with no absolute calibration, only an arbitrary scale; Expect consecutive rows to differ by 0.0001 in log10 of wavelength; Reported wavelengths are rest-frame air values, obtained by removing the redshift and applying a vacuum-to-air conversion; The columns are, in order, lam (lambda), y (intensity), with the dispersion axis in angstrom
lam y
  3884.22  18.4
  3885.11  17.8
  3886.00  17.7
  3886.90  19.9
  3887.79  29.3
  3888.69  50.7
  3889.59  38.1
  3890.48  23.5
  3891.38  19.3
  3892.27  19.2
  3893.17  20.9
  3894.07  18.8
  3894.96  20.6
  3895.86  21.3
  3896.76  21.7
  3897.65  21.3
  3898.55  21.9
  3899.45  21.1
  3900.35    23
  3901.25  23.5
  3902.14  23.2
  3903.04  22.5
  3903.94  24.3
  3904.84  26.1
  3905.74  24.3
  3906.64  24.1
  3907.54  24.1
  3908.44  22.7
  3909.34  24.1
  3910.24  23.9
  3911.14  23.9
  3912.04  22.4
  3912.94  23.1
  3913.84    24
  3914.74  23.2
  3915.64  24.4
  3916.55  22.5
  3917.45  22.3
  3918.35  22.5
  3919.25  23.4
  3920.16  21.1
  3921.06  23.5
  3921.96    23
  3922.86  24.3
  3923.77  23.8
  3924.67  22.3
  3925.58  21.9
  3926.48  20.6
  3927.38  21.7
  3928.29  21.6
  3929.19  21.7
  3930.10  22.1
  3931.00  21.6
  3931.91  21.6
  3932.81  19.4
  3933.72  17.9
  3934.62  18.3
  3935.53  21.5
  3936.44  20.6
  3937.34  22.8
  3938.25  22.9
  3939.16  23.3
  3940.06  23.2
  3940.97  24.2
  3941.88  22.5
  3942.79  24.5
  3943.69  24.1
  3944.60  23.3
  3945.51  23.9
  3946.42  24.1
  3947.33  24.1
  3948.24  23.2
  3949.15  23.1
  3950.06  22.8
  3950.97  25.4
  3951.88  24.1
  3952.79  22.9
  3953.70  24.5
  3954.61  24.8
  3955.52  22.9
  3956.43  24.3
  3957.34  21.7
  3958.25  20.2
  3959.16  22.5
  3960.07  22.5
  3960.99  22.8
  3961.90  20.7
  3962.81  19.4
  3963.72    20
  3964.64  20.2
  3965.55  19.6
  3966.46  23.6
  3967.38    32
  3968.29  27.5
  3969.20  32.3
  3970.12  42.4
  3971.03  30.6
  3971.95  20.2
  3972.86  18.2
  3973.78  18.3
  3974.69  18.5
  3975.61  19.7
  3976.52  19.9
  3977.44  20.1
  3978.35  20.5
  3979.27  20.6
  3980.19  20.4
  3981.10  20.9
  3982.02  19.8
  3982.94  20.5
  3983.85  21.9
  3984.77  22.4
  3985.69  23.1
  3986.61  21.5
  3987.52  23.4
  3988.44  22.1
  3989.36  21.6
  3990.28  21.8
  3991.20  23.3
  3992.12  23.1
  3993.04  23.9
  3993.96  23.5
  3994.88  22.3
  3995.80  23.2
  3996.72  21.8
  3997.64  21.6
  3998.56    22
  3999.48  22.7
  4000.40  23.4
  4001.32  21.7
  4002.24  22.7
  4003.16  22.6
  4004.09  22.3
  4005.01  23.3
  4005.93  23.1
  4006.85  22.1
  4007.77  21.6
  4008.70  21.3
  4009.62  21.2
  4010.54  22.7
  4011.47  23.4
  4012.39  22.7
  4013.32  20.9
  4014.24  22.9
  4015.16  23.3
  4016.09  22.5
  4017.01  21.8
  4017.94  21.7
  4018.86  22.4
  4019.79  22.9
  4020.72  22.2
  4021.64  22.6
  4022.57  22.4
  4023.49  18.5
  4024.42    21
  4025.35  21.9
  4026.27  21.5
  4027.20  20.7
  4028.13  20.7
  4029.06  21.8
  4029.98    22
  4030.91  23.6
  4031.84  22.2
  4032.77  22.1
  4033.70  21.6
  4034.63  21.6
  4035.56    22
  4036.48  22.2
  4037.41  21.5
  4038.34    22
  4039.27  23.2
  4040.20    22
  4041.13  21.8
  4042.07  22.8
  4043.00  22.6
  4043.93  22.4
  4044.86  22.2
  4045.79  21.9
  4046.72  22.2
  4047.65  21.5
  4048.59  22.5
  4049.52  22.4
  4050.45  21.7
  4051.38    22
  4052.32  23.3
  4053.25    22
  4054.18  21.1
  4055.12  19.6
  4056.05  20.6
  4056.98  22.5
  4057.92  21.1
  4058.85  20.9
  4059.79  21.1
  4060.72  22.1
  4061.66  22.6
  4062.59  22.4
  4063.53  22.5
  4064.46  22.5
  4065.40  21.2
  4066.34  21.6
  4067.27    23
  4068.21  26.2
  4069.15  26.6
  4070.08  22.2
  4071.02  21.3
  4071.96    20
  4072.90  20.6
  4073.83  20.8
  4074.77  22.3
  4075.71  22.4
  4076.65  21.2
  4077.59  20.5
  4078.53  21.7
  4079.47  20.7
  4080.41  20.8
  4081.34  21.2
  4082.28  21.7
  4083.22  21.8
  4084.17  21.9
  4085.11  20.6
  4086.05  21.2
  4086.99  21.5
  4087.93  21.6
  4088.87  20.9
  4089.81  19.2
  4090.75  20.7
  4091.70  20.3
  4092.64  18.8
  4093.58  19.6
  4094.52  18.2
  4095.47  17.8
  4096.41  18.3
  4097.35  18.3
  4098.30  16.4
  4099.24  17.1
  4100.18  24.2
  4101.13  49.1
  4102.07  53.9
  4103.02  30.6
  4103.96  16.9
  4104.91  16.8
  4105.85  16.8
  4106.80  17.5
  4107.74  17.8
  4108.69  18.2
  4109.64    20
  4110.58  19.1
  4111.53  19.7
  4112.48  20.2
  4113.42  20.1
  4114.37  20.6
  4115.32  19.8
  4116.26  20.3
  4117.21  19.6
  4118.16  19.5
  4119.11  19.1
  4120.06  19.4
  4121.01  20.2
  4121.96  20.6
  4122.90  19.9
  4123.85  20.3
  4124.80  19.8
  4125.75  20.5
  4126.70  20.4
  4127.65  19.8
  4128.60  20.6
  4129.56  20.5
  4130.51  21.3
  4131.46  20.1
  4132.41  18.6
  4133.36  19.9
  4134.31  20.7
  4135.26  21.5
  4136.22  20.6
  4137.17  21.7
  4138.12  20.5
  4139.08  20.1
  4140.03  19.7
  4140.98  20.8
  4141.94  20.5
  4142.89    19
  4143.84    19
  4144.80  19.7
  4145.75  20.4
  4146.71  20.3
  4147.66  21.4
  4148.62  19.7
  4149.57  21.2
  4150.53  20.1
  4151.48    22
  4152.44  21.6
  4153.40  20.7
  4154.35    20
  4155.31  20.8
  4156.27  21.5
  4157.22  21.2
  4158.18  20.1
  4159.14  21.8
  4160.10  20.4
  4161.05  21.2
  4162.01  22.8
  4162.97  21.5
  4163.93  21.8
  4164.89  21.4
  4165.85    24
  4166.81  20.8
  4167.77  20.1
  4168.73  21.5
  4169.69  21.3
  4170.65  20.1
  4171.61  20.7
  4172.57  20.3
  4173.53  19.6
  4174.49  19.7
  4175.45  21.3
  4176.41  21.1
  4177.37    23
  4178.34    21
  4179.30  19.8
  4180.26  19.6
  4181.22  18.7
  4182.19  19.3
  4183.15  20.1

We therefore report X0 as 0.51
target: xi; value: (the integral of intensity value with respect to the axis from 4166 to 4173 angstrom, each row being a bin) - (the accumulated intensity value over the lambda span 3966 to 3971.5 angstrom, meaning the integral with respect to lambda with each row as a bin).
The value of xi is -27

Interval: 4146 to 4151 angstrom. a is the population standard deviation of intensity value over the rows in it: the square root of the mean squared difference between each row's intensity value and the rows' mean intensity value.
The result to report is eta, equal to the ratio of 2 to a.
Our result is 3.1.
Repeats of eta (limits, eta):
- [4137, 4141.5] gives 2.9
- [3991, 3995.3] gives 3.8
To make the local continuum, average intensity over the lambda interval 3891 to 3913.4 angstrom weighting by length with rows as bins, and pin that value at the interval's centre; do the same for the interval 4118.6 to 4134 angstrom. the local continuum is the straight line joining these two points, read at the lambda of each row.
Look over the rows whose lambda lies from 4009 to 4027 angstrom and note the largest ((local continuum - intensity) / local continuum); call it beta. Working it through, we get 0.13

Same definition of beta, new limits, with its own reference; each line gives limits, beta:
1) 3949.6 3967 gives 0.11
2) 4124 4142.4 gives 0.07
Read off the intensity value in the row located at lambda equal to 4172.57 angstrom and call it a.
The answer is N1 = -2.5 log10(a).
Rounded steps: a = 20.3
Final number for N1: -3.27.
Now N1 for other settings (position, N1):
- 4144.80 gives -3.24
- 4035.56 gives -3.36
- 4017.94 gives -3.34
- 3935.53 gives -3.33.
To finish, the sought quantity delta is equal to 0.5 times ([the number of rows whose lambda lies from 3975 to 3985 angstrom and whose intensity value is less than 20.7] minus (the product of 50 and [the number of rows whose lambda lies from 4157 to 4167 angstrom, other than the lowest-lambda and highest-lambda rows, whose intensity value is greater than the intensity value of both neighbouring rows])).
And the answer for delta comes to -96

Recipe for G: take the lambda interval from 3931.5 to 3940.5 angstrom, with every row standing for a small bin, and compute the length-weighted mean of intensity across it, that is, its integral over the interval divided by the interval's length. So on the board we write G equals 21.2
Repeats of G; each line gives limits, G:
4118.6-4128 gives 20.0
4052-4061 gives 21.4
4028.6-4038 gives 22.1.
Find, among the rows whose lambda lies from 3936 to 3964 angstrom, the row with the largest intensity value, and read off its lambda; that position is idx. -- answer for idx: 3950.97 angstrom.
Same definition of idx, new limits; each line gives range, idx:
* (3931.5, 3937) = 3931.91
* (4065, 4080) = 4069.15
